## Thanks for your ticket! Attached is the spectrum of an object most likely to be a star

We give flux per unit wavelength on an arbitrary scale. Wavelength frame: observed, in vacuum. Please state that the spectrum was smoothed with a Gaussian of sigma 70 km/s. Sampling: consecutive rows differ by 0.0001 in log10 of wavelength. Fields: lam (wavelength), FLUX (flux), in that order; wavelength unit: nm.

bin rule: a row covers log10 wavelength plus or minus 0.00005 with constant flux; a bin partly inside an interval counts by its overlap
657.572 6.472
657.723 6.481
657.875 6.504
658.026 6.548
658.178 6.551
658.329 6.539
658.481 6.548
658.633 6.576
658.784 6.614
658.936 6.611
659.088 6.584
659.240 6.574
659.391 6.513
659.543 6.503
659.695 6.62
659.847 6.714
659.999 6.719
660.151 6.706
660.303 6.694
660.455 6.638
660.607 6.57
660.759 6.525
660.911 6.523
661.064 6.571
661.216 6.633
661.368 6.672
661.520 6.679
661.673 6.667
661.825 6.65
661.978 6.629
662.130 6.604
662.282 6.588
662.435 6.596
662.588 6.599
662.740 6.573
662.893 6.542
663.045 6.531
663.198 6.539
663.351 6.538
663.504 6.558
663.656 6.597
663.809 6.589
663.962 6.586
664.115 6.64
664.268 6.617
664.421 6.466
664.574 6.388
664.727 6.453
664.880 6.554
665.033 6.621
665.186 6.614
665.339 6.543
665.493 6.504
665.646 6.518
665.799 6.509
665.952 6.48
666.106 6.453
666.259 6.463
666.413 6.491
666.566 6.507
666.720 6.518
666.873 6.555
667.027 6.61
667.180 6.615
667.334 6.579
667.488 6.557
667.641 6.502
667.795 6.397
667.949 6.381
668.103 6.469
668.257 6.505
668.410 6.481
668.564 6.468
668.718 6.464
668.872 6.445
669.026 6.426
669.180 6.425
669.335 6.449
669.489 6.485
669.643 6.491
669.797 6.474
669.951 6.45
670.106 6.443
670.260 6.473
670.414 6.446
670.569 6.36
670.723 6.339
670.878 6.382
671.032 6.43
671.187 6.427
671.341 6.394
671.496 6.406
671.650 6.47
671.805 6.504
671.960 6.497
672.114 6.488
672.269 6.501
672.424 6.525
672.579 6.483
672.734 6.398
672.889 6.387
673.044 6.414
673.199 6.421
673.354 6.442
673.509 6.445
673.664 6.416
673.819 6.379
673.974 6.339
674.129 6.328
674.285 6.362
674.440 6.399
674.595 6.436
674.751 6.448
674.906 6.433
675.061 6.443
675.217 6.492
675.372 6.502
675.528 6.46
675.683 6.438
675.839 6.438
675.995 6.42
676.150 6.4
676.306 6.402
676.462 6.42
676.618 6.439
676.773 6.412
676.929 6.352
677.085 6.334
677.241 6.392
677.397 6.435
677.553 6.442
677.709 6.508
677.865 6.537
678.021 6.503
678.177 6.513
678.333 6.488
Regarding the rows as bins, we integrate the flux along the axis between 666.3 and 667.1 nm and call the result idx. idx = 5.22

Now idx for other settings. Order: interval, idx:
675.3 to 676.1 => 5.16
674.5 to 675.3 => 5.16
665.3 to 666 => 4.56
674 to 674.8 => 5.11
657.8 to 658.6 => 5.23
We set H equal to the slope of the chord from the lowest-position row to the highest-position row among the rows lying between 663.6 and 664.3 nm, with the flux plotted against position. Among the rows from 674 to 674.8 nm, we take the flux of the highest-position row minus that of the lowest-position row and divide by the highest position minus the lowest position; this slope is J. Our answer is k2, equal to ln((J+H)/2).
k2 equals -2.2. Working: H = 0.03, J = 0.19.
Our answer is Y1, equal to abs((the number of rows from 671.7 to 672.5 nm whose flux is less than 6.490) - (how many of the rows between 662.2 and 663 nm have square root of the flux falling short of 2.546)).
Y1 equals 1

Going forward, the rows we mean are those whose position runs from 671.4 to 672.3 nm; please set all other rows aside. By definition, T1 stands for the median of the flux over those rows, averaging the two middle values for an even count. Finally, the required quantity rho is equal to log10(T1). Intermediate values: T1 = 6.49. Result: 0.812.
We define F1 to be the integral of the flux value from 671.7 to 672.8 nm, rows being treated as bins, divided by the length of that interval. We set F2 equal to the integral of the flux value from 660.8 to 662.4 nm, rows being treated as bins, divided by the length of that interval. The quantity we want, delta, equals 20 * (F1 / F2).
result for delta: 19.6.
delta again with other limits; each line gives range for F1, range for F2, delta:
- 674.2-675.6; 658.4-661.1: 19.5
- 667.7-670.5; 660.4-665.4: 19.6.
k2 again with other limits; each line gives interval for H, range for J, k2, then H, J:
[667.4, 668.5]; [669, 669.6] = -3.8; -0.08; 0.13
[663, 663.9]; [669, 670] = -3.0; 0.08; 0.03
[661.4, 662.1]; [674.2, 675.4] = -4.6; -0.11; 0.13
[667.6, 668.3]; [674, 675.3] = -2.6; 0.00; 0.15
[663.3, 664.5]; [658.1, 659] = -5.1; -0.07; 0.08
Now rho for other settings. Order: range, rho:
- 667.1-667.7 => 0.817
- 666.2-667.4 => 0.815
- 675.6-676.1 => 0.809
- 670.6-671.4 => 0.806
